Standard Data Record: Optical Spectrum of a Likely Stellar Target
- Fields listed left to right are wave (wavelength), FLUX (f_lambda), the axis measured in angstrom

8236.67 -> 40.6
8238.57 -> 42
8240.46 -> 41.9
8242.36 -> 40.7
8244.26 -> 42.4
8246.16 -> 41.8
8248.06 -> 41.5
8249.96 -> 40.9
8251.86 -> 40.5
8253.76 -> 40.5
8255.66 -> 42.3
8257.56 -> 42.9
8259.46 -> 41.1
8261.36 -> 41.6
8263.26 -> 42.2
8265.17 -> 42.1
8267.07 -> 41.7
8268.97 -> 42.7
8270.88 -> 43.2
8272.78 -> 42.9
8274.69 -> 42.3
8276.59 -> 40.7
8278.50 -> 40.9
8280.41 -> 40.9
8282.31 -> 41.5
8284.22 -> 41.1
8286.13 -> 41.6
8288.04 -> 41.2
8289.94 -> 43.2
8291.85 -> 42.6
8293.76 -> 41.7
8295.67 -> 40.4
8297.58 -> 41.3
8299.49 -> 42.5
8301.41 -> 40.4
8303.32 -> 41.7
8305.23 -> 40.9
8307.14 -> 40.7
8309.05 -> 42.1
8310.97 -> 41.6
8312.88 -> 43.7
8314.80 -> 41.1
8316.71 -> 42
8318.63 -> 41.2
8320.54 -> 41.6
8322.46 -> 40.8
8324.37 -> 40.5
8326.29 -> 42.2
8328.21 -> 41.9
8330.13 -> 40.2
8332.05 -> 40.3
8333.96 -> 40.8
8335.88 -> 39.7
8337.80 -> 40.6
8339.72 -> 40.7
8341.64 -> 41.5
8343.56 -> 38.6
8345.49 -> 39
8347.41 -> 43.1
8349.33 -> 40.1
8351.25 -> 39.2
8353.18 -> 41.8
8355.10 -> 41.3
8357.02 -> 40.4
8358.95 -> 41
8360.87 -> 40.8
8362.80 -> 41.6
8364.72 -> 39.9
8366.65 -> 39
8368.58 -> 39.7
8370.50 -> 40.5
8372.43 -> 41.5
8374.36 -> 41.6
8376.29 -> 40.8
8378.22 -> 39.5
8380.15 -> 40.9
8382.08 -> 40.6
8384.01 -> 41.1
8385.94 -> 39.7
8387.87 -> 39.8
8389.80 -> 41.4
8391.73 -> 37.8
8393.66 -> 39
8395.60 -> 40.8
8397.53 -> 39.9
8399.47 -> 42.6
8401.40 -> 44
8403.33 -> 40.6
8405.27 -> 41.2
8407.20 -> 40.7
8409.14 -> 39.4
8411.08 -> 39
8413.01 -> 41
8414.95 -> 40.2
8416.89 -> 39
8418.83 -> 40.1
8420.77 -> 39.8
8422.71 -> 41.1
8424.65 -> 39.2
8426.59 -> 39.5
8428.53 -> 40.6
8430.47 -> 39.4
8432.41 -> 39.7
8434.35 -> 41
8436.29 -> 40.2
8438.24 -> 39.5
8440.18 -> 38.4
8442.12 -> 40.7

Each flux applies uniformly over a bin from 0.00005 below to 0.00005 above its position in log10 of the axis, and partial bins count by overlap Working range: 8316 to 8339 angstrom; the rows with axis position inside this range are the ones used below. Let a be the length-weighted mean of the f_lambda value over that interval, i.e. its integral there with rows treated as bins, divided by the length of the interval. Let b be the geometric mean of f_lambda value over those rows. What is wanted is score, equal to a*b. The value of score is 1679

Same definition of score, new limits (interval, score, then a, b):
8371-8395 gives 1624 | 40.3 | 40.3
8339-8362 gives 1650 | 40.6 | 40.6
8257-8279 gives 1766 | 42.0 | 42.0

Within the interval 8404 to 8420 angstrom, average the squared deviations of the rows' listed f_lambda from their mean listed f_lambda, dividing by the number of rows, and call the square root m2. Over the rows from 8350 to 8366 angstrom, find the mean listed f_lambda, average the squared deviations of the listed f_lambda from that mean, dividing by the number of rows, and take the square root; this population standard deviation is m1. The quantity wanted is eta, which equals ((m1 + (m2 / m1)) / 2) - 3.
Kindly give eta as -2.09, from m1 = 0.82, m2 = 0.81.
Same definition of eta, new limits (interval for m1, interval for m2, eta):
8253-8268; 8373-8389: -2.15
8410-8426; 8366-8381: -2.04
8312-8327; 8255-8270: -2.23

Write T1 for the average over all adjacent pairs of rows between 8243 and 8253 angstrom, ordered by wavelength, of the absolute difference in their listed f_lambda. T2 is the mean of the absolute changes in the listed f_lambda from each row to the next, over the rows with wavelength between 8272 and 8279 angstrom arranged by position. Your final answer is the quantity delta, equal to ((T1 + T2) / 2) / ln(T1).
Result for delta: -1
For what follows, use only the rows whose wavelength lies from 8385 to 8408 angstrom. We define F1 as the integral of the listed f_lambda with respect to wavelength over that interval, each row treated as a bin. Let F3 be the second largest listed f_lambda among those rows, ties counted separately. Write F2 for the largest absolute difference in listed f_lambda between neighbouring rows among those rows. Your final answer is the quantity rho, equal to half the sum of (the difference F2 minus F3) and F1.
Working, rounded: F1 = 935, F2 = 3.6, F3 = 42.6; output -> 448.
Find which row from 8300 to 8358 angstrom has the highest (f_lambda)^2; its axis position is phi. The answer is 8312.88 angstrom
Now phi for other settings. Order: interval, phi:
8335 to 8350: 8347.41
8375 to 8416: 8401.40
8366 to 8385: 8374.36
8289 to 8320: 8312.88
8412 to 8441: 8422.71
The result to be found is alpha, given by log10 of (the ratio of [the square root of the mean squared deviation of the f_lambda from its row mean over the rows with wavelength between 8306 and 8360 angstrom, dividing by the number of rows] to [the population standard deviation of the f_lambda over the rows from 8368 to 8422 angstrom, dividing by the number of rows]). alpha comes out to -0.03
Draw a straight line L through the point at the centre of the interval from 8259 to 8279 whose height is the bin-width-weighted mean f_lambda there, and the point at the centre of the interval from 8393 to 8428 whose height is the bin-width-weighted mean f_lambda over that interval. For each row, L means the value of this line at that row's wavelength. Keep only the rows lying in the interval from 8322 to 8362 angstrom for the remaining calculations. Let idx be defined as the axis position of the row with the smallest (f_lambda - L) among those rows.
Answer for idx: 8343.56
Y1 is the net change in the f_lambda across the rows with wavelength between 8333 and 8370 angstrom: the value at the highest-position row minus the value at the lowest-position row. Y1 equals -1.1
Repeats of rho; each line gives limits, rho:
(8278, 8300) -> 437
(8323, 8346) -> 447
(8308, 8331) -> 458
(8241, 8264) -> 457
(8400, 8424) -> 467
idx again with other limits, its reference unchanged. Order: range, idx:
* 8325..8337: 8335.88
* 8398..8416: 8411.08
